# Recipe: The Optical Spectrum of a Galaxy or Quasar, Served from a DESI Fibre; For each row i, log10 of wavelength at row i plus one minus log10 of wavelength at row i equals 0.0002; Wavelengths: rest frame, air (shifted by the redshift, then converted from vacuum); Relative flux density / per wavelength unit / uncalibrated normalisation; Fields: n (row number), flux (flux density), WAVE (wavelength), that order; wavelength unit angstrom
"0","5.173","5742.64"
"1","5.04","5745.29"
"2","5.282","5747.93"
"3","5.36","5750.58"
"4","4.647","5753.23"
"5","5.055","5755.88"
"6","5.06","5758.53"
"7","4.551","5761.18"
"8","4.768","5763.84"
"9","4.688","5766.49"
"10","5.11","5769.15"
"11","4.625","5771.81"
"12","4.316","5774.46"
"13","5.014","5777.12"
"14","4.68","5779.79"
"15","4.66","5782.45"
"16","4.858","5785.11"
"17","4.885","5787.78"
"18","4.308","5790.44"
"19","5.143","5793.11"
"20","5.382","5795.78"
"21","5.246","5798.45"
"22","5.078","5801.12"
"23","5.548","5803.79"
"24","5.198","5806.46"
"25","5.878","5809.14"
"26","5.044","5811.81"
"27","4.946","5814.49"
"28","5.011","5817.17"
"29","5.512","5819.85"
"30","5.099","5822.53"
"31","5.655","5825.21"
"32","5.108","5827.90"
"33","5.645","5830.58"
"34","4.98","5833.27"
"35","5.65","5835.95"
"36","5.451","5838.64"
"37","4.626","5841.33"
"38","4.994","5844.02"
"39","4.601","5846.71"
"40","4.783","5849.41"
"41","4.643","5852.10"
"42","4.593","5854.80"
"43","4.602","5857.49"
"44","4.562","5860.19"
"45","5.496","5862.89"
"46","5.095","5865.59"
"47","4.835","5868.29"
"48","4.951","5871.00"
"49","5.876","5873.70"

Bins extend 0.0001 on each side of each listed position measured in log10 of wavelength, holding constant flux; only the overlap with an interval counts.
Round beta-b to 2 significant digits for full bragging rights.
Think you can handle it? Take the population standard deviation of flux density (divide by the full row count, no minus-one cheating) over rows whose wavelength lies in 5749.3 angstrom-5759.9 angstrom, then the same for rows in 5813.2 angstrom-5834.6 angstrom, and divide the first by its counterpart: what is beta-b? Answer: 0.89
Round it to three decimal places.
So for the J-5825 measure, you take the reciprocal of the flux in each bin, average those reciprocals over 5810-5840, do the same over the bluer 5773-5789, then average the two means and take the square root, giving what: 0.448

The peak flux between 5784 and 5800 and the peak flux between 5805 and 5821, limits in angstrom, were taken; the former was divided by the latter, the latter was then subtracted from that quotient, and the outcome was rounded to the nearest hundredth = -4.96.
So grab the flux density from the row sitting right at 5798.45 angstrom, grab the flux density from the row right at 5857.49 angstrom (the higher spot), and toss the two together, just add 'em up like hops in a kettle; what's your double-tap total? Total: 9.8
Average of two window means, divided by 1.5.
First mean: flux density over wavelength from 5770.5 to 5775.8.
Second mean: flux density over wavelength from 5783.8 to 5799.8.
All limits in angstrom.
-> 3.15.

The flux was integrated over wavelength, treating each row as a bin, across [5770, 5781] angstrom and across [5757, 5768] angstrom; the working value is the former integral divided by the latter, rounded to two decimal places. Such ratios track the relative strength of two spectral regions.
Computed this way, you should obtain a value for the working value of 0.98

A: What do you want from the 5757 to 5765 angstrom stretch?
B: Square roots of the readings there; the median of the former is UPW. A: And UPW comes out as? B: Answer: 2.18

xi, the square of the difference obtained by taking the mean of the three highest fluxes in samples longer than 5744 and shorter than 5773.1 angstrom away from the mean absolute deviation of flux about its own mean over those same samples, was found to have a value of 25.1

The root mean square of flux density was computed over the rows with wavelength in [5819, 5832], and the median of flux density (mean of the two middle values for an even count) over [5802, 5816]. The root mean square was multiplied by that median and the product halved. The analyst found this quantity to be 14.1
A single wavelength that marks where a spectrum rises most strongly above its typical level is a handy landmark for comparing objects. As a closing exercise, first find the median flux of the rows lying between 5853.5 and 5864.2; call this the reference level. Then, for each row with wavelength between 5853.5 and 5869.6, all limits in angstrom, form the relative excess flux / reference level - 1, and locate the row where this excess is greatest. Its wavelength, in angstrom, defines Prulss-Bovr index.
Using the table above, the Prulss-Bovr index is 5862.89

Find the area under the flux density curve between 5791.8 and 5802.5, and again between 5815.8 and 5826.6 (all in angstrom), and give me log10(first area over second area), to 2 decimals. -0.01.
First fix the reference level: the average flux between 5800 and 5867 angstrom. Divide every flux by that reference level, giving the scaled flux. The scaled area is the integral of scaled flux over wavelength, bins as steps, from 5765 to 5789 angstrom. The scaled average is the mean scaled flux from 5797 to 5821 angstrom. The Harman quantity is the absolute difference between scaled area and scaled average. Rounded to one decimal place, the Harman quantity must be 21.3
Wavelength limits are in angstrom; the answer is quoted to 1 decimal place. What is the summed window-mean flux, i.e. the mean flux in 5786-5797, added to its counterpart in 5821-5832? 10.3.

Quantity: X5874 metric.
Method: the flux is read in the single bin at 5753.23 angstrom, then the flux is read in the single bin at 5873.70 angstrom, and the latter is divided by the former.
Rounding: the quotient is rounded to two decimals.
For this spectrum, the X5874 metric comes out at 1.26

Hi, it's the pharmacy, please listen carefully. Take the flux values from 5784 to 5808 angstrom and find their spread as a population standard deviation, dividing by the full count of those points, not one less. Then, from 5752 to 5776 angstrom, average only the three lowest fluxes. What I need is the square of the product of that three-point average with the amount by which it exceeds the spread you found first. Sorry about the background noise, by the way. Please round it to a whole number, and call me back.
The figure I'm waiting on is 350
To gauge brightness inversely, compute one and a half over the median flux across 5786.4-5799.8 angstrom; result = 0.292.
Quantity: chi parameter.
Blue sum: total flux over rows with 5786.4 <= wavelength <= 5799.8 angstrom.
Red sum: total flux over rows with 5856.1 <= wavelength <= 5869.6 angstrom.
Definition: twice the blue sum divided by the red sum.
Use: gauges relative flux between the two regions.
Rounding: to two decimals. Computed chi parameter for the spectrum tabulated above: 2.03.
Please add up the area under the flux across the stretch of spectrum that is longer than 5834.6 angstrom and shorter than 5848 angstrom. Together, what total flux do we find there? 68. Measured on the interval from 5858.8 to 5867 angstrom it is 41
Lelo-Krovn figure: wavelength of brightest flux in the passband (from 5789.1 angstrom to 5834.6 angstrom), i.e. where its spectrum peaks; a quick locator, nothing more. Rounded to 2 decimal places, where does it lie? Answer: 5809.14 angstrom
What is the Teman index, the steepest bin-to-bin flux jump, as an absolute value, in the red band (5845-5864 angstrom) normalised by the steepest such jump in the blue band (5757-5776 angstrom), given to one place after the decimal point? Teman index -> 1.8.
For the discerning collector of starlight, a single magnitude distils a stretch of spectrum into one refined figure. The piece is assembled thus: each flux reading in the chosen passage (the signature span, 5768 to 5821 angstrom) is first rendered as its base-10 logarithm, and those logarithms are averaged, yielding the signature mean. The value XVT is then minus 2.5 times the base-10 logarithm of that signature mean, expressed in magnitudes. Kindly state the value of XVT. 0.388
